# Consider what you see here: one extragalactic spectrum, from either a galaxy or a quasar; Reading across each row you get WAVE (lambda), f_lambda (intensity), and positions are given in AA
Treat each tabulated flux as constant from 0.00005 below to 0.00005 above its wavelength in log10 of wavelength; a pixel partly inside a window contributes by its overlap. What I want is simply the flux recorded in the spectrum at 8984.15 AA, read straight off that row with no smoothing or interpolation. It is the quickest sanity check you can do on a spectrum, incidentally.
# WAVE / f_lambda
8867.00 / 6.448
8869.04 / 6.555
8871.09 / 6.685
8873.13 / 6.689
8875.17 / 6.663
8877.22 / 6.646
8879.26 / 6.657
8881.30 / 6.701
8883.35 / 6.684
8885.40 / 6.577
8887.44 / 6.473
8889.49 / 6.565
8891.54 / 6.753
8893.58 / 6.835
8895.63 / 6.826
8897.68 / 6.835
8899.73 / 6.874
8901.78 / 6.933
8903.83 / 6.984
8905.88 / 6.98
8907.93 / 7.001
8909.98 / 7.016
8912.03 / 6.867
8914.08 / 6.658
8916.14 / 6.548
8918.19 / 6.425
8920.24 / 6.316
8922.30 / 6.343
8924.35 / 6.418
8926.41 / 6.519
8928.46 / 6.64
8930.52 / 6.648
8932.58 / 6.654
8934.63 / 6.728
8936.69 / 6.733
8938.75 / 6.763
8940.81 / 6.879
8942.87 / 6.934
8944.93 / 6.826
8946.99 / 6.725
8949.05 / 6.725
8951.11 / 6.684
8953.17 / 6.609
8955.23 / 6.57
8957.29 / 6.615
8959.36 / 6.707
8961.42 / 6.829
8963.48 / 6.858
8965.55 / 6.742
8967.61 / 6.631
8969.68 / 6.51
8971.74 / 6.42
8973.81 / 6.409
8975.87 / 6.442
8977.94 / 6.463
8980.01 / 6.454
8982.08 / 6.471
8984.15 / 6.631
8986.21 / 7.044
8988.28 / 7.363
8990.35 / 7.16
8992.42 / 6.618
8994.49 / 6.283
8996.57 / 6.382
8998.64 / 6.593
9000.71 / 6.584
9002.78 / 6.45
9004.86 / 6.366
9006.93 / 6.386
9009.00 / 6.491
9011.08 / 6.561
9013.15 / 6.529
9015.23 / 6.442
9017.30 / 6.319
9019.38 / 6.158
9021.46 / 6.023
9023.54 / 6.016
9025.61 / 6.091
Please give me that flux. 6.631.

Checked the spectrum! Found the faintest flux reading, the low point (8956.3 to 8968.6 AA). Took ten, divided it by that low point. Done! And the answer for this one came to 1.51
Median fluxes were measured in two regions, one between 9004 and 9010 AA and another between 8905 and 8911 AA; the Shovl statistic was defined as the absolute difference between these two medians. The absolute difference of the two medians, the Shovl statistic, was 0.6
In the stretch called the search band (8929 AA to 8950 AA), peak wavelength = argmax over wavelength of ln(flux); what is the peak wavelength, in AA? 8942.87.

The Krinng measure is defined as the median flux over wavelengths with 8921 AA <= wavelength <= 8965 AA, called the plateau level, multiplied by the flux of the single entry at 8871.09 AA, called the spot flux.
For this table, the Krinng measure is 44.8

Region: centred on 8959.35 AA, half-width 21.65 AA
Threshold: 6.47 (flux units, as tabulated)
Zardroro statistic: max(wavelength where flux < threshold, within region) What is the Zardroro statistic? 8980.01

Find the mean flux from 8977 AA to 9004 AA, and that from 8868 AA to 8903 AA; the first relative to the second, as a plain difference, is -0.05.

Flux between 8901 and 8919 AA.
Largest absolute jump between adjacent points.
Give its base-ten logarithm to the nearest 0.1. -0.7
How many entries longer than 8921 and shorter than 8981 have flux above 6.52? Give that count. 20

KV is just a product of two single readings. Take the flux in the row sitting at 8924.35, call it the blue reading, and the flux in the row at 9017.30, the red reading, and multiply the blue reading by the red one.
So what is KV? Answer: 40.6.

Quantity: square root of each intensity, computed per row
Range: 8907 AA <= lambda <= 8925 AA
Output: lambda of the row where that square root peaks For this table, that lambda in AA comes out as 8909.98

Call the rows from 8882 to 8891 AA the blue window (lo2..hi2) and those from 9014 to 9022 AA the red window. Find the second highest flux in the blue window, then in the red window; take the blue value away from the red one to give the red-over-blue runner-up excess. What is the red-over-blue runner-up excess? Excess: -0.26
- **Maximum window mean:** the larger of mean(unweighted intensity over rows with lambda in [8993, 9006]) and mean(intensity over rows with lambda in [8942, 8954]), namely 6.75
